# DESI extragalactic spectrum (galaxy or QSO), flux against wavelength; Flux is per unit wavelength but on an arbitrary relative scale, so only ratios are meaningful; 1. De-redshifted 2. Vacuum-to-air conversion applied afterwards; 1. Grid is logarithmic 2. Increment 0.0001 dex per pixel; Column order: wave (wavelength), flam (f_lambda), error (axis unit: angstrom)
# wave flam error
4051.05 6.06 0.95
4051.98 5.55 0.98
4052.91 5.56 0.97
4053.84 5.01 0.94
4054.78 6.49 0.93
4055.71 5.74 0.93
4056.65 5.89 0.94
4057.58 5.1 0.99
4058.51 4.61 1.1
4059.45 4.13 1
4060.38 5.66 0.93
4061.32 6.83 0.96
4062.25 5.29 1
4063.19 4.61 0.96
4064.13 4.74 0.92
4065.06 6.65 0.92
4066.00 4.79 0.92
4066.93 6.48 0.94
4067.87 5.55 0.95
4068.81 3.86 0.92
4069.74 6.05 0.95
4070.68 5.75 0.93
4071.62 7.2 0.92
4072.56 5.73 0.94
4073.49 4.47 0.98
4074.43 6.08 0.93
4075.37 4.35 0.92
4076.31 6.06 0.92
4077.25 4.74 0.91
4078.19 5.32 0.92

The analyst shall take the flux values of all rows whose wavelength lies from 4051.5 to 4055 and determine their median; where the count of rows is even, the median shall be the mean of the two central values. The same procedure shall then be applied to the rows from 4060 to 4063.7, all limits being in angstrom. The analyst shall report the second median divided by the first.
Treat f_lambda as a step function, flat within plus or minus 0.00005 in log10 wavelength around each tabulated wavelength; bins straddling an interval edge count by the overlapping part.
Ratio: 0.99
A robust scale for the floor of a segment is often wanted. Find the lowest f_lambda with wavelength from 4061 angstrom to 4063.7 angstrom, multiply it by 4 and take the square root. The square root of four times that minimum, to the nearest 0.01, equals 4.29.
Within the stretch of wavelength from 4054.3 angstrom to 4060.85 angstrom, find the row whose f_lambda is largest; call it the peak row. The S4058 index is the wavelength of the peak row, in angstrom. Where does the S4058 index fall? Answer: 4054.78 angstrom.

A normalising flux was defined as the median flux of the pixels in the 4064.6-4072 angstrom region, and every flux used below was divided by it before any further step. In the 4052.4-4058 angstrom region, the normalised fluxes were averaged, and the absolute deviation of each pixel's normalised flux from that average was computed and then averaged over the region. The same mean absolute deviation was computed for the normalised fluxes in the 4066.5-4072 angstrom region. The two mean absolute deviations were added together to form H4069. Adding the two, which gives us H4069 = 0.20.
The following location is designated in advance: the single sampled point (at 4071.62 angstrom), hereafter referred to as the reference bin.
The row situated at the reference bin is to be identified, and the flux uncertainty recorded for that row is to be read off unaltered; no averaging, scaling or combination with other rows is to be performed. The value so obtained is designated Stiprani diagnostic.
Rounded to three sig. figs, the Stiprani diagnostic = 0.920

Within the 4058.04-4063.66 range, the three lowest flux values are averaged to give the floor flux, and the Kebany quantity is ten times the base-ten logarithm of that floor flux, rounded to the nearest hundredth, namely 6.48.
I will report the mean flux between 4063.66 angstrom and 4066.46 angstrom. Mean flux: 5.39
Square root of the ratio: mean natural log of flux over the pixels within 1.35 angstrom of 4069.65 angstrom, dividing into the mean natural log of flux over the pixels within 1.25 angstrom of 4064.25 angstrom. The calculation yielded 1.01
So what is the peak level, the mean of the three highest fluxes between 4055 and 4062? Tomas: 6.15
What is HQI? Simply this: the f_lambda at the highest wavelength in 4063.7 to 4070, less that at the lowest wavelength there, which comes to 1.3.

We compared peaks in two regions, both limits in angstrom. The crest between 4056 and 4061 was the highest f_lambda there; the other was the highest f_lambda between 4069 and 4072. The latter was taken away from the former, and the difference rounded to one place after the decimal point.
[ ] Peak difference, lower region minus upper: -1.3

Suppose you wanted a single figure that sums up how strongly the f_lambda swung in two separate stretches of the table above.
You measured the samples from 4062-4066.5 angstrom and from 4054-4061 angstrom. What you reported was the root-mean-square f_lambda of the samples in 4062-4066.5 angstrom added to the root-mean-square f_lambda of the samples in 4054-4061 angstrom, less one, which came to 9.7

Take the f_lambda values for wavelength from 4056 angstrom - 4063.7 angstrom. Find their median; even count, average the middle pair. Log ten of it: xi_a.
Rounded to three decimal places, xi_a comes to 0.716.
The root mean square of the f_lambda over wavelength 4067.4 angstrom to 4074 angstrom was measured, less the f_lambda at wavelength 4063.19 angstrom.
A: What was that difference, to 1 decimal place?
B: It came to 1.0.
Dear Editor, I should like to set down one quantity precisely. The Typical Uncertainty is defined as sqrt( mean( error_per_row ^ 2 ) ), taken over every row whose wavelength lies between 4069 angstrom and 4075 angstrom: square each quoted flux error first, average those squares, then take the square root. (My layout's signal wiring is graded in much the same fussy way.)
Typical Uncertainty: 0.94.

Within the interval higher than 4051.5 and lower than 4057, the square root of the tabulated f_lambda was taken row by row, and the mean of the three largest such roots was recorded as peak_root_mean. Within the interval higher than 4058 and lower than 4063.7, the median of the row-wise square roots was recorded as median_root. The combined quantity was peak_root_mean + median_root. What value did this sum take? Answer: 4.68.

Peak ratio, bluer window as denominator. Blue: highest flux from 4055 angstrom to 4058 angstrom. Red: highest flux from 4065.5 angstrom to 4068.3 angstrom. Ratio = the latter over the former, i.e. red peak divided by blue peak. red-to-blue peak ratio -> 1.10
